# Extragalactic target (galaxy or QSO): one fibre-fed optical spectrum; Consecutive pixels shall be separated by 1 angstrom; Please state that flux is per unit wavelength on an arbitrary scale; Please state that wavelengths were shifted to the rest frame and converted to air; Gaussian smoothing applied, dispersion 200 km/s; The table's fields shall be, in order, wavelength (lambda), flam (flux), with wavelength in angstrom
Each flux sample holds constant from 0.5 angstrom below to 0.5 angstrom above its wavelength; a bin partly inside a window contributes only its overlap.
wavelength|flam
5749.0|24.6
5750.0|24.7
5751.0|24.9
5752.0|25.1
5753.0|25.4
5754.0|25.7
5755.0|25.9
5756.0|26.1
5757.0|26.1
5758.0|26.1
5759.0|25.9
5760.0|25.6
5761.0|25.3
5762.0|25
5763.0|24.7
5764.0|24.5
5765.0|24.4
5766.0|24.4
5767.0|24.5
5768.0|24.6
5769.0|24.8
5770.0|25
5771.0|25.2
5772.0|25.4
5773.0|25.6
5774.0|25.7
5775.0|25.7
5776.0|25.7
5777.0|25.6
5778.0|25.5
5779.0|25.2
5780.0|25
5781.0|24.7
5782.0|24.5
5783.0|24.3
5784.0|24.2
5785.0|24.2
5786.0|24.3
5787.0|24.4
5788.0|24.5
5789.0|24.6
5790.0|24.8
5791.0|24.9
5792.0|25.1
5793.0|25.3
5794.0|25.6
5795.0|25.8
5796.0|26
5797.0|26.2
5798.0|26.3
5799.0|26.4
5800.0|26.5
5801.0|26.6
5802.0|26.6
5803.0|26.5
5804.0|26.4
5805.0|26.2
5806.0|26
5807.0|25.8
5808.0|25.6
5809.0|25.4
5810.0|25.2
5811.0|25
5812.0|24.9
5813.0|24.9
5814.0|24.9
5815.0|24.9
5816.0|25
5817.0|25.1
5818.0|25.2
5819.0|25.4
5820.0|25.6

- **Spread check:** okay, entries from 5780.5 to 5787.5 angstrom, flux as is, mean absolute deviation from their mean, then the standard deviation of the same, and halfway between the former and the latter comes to 0.2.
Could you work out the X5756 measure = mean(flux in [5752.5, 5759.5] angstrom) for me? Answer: 25.89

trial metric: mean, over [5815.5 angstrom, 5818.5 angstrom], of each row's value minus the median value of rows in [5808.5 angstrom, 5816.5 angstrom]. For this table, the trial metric 0.15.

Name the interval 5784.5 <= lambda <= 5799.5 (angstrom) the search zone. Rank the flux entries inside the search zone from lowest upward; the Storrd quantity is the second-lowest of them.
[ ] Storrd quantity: 24.3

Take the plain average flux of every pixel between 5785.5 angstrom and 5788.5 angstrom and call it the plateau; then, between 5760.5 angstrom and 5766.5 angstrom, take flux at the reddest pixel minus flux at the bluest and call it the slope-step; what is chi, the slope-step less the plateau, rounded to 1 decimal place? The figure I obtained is -25.3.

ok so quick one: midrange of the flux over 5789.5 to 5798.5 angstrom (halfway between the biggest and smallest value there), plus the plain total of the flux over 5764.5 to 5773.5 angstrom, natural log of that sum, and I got 5.52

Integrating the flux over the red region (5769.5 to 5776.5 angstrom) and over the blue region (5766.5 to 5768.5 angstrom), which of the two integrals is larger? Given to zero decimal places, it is 178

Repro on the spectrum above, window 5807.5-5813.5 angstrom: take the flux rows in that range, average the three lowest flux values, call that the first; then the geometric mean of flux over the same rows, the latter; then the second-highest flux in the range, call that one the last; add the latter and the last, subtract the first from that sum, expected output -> 25.6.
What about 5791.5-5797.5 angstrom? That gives 26.3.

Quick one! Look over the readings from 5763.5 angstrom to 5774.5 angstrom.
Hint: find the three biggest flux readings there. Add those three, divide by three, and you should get 25.6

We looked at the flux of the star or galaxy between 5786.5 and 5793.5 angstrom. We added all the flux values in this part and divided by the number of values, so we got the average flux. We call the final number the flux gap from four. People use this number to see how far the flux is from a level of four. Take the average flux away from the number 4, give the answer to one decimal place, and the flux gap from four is -20.8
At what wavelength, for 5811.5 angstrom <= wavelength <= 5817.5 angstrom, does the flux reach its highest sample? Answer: 5817.0 angstrom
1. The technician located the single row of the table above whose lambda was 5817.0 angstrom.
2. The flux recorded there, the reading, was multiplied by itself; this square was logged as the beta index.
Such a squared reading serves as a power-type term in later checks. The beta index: 630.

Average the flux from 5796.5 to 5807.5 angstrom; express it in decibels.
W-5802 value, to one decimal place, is 14.2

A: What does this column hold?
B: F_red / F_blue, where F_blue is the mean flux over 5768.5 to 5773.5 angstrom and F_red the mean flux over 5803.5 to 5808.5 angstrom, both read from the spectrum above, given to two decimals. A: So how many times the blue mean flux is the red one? 1.03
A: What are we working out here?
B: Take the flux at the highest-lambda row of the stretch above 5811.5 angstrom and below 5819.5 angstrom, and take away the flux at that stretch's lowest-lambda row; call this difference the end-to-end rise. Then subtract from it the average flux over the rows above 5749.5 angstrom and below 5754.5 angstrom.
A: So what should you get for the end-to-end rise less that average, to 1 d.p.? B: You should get -24.7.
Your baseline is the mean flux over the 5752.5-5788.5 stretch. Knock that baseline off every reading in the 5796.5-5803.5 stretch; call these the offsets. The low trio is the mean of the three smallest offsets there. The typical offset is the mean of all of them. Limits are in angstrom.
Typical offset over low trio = 1.1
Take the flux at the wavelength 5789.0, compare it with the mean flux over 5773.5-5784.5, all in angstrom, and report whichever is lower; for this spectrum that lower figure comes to 24.6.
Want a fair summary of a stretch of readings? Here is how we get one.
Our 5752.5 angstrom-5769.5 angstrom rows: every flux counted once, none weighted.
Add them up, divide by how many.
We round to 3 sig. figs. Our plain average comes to 25.2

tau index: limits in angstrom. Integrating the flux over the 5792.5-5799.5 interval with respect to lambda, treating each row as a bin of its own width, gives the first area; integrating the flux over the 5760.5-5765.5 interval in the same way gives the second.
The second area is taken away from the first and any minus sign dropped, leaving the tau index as 58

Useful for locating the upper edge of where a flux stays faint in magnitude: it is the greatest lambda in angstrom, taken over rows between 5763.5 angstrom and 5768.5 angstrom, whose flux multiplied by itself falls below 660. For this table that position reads 5768.0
